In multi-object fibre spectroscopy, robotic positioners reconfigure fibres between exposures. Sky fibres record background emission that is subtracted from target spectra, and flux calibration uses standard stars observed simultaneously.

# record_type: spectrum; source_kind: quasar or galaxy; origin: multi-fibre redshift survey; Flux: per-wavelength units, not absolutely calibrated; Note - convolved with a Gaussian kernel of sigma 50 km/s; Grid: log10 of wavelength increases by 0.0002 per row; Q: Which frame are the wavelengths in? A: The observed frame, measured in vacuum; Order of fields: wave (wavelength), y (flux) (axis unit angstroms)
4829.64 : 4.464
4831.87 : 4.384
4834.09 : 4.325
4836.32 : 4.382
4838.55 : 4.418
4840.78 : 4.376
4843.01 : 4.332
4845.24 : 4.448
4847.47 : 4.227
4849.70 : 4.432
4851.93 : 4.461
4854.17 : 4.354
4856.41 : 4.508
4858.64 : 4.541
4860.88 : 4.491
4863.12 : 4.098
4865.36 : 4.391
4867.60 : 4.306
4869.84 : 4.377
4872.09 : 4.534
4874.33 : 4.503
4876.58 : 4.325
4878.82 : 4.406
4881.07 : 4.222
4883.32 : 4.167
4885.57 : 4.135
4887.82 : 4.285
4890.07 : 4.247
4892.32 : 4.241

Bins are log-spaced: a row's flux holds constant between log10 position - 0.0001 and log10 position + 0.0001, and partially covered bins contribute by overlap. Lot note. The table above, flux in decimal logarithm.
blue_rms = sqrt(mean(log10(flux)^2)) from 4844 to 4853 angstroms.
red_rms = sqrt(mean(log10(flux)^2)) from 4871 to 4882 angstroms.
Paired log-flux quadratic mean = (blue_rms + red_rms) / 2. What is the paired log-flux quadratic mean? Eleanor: 0.643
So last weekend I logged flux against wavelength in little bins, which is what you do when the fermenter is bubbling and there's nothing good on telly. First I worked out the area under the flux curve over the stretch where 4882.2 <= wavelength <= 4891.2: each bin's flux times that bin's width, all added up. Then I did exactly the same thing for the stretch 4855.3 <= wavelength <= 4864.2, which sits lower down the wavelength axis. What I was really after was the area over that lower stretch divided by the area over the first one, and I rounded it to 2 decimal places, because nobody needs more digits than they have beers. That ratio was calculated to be 1.04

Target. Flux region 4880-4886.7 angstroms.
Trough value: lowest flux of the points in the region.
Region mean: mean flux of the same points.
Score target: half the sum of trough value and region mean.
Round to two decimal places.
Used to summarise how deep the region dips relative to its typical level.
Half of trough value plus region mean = 4.15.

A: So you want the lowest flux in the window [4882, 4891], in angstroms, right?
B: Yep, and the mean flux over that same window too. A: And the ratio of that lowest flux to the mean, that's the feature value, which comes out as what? 0.983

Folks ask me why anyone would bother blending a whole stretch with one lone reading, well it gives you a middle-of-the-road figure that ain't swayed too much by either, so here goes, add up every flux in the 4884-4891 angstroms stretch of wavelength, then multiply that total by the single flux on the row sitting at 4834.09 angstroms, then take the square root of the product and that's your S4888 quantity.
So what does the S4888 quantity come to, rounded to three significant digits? 7.40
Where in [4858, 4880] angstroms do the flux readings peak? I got 4858.64 angstroms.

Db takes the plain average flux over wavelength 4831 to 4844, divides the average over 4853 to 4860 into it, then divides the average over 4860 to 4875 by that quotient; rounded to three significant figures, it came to 4.48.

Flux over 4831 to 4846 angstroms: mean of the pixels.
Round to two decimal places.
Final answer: 4.38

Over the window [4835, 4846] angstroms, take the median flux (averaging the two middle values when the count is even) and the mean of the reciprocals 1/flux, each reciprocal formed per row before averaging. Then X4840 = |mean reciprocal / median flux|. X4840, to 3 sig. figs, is 0.0520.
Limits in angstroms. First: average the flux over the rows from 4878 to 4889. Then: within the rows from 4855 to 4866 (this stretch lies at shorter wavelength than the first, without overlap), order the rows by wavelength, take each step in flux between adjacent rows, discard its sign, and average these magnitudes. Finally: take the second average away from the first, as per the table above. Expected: 4.05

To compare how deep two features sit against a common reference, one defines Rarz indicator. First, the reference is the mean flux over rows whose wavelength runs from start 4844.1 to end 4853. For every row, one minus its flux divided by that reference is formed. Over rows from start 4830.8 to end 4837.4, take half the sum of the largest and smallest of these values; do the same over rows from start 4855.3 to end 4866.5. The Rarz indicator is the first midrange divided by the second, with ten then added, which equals 10.5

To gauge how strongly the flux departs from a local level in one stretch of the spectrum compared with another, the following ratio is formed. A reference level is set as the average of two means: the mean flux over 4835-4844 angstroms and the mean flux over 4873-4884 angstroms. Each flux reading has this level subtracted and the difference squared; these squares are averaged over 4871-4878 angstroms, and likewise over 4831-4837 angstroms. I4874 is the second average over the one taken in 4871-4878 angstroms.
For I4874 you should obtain 0.05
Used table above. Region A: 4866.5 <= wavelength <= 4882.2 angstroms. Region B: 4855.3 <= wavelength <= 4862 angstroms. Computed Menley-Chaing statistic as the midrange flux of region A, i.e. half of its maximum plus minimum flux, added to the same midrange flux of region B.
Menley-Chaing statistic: 8.89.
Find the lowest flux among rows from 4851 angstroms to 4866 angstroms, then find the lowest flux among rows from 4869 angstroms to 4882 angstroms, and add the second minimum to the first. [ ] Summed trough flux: 8.32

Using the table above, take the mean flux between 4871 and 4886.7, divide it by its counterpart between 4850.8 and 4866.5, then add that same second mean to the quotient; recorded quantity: 5.39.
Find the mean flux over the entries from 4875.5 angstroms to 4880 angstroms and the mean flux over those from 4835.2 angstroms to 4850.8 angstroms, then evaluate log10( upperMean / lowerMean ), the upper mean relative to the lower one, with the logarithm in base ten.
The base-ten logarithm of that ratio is -0.001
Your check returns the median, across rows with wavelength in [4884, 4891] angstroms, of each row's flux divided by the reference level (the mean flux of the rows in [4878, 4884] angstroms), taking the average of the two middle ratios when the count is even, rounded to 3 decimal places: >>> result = 0.996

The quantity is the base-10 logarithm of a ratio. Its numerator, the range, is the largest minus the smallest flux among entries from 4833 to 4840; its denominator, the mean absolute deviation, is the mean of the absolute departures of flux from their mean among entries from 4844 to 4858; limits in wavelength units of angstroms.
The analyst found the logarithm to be 0.1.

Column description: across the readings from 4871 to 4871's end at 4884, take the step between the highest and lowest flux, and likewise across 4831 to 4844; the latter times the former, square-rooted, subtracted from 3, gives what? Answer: 2.82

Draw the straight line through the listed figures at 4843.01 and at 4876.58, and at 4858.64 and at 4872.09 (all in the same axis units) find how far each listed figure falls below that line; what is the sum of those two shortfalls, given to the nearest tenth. -0.4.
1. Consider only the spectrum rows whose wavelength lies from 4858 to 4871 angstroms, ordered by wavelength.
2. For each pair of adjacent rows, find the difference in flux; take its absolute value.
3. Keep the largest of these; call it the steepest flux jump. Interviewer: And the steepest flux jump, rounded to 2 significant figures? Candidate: 0.39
